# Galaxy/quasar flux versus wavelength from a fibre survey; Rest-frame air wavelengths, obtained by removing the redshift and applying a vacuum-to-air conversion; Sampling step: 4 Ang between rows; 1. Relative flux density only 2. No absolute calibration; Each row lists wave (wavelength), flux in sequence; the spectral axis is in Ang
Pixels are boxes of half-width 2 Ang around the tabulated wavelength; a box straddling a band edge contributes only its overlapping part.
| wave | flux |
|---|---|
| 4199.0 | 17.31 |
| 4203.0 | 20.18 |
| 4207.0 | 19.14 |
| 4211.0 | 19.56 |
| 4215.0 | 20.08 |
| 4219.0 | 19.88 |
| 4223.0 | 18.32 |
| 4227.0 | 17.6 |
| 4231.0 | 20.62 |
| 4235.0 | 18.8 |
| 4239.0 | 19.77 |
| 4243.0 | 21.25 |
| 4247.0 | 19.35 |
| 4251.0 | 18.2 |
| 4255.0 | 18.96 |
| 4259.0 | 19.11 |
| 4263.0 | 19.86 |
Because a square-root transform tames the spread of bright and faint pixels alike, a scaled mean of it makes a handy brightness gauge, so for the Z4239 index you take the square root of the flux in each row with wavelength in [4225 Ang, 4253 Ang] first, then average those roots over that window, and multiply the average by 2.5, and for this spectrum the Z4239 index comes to 11.0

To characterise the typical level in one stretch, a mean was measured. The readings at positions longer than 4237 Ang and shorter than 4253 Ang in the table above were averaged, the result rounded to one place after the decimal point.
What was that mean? 19.6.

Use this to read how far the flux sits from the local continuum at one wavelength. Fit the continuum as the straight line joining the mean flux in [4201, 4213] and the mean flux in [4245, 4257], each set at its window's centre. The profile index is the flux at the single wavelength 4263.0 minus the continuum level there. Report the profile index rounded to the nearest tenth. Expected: 1.2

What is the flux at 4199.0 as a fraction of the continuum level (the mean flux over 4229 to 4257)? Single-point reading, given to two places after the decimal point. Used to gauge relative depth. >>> 0.88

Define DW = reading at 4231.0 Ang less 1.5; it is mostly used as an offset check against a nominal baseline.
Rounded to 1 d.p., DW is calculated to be 19.1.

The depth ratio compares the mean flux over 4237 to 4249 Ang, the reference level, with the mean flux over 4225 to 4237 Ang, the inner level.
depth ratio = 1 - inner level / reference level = 0.06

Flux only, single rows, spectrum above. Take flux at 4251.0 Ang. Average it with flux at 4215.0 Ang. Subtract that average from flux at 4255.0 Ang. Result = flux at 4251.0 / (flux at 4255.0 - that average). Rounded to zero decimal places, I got -101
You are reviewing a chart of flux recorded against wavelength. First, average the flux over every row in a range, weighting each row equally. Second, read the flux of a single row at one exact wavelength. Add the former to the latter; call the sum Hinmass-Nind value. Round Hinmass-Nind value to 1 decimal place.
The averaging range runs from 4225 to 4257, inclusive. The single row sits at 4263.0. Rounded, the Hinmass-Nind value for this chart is 39.2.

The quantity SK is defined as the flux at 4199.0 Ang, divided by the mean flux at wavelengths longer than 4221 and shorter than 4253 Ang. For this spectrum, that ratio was 0.90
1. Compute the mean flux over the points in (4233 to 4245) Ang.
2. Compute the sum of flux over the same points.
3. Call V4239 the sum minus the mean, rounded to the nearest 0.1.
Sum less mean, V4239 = 39.9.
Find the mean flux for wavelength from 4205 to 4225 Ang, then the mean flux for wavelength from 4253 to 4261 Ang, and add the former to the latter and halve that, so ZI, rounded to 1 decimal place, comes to 19.2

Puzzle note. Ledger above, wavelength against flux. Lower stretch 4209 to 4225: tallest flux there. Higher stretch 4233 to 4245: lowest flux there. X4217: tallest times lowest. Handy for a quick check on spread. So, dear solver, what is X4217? 378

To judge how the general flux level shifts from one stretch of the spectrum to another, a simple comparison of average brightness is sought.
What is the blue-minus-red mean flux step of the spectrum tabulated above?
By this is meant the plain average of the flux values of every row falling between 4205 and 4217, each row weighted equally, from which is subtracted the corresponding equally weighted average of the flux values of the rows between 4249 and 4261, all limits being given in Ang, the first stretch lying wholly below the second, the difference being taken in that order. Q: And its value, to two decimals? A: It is 0.84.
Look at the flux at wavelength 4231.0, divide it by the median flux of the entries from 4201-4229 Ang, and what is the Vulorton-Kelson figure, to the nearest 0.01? 1.05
